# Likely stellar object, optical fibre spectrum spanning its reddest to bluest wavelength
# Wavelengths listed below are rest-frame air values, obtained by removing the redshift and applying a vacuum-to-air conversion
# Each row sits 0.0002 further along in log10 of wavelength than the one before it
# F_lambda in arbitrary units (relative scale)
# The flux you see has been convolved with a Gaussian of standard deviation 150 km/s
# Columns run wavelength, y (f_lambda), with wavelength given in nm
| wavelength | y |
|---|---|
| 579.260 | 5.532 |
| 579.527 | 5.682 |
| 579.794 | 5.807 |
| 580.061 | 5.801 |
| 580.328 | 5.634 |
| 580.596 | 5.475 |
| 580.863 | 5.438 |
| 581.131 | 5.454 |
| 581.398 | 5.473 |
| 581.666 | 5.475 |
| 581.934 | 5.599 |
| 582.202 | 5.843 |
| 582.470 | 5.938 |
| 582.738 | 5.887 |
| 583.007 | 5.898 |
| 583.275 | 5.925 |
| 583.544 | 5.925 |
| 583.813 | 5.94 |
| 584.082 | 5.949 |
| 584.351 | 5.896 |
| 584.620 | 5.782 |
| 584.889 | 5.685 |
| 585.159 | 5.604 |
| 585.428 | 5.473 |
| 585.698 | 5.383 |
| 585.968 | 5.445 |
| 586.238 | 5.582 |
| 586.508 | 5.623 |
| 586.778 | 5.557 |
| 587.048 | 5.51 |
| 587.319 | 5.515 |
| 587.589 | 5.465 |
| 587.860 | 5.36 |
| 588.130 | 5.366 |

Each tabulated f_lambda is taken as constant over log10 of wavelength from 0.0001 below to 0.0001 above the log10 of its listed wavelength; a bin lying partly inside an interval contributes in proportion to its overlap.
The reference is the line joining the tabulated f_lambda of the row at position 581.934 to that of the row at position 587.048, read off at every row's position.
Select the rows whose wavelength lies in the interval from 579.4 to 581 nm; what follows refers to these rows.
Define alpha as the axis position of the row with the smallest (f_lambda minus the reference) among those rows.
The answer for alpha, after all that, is 580.863 nm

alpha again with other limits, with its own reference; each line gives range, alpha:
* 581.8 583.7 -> 581.934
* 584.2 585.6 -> 585.428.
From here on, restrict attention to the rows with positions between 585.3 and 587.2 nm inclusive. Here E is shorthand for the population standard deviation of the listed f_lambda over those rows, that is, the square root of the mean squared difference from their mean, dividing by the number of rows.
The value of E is 0.077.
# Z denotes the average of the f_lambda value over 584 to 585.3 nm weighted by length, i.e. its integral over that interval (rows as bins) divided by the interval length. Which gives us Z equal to 5.78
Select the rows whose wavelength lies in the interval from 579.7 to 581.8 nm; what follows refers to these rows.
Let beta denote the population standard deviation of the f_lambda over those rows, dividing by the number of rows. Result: 0.15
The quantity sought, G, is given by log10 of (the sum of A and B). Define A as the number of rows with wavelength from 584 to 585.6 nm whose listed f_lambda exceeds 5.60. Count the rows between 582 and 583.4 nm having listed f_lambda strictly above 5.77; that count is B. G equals 1.0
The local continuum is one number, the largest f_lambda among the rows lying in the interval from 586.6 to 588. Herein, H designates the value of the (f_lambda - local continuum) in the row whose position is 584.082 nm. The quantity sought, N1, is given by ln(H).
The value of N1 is -0.9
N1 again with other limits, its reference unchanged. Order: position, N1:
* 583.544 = -1.0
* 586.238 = -3.7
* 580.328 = -2.6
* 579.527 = -2.1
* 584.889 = -2.1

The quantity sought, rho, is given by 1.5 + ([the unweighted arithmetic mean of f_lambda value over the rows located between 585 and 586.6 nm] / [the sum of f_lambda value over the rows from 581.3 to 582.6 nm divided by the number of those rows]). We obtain 2.47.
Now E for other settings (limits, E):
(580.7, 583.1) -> 0.206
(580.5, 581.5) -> 0.015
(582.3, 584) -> 0.020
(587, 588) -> 0.062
